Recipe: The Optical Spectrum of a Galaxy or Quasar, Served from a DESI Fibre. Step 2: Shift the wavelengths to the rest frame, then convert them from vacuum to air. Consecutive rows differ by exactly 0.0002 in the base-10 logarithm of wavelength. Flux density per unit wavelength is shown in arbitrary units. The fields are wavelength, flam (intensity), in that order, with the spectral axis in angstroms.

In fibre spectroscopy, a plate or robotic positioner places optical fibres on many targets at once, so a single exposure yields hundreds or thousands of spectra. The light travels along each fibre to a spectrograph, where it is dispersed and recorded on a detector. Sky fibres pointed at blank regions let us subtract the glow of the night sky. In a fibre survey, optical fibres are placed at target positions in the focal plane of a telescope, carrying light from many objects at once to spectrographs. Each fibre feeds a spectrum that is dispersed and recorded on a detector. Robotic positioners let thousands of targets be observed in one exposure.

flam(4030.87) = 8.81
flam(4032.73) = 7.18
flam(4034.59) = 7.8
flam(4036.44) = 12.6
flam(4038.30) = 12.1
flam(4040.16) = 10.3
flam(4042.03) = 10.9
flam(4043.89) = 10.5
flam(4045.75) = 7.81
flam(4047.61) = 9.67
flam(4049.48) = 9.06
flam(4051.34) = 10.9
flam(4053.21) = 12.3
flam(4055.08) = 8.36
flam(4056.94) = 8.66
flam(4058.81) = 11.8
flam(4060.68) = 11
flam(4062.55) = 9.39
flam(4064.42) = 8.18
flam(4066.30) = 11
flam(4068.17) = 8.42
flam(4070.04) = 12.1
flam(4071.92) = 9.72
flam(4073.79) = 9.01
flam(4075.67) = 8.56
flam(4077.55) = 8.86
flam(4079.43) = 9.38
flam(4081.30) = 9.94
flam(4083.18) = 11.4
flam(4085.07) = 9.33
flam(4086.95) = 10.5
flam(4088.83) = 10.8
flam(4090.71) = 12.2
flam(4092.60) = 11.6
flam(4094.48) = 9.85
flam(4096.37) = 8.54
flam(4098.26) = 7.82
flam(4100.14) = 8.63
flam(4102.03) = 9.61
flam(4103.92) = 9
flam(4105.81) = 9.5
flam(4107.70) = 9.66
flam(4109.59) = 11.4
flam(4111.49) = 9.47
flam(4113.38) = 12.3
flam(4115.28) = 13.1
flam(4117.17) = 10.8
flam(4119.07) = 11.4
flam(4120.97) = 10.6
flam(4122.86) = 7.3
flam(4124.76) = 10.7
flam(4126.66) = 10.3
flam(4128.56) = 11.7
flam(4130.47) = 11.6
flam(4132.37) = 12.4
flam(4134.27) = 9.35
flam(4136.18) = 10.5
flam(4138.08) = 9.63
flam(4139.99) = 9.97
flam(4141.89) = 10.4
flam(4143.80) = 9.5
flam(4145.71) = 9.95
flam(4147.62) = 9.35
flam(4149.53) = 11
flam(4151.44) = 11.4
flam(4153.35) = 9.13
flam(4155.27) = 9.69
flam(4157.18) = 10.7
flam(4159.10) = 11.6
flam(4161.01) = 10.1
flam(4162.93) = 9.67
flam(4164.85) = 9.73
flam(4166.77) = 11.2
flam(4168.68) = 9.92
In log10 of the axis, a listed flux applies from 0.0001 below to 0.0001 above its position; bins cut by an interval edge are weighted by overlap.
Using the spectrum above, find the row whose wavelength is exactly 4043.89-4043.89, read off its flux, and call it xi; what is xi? 10.5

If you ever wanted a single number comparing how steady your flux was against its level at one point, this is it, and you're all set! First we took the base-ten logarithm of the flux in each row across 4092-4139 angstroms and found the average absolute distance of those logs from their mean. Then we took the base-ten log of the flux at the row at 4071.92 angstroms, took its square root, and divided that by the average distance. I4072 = 19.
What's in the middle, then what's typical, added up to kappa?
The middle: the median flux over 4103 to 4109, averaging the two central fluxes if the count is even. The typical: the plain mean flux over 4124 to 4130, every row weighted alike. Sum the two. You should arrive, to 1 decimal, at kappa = 20.4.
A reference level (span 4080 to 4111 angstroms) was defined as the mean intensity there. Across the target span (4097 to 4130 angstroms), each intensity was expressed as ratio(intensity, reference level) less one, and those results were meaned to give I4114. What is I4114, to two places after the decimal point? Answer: 0.02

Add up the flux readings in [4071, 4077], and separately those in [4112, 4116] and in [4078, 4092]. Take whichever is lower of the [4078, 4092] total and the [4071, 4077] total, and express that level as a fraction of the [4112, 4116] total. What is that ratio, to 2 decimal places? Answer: 1.07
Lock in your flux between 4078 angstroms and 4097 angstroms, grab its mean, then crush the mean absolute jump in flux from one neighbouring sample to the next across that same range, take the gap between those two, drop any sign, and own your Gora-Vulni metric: 9.17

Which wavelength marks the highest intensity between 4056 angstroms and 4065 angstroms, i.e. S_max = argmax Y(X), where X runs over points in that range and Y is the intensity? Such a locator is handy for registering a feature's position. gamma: 4058.81 angstroms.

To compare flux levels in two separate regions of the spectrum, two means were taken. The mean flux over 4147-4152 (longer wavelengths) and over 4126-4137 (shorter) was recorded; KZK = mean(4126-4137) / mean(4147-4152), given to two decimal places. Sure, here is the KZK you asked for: 1.04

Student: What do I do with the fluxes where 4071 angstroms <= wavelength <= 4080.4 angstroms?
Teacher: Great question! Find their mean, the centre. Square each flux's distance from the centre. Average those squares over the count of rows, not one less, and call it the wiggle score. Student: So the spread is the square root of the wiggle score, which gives 0.40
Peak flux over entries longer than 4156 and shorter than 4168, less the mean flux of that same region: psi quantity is 1.1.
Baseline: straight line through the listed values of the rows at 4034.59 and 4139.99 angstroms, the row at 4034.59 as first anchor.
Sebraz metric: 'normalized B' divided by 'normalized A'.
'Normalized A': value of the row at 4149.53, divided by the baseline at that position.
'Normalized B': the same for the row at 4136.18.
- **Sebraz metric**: 0.98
